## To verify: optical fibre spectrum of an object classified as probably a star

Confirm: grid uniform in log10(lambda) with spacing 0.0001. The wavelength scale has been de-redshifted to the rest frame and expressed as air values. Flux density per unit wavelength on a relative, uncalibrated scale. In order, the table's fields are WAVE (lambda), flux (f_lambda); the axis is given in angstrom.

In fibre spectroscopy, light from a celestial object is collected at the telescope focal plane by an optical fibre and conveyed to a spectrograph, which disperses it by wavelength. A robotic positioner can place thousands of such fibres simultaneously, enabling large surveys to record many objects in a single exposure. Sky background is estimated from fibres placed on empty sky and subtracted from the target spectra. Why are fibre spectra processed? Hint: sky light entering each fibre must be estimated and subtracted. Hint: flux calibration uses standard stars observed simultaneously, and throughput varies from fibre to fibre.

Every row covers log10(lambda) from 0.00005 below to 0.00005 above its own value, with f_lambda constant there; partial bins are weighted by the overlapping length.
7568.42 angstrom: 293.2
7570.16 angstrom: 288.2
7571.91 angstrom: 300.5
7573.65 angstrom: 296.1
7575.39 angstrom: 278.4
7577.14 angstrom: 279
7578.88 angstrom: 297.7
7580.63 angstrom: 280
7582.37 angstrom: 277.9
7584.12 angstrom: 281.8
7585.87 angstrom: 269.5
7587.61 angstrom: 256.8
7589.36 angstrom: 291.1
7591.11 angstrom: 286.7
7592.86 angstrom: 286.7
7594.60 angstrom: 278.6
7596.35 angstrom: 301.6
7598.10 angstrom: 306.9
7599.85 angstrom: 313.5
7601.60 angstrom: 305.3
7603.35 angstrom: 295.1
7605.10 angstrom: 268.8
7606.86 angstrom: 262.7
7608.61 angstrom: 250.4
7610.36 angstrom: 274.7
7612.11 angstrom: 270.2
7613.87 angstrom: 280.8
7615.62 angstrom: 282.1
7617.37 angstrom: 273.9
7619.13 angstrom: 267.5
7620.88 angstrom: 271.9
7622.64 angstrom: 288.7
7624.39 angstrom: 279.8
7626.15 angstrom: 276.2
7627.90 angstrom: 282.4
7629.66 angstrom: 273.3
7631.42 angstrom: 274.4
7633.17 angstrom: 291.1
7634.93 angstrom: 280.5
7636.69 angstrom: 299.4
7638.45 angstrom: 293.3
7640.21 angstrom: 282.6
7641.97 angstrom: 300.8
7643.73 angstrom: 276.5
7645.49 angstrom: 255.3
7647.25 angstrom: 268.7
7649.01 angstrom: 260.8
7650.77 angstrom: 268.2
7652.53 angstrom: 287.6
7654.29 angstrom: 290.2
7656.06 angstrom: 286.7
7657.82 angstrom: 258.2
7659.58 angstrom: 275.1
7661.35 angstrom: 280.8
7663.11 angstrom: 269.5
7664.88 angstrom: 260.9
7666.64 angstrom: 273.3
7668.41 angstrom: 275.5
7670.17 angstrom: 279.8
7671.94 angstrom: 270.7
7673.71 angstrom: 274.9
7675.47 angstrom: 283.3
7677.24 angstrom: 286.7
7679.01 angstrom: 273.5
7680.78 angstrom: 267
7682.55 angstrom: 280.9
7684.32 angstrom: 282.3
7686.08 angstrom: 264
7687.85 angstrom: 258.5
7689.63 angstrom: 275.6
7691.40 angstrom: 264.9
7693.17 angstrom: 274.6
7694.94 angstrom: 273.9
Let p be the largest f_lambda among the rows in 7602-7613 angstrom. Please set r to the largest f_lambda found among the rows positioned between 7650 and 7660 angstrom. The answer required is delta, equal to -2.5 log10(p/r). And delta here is -0.02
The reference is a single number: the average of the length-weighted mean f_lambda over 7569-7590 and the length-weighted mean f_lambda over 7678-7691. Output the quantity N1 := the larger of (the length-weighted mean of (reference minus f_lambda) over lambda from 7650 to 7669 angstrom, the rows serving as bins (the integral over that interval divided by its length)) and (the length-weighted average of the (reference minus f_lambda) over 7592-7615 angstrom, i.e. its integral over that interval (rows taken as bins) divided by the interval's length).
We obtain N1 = 2.2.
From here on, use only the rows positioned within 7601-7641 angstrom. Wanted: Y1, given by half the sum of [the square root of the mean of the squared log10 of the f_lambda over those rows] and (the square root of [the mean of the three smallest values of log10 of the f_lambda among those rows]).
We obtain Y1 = 2.000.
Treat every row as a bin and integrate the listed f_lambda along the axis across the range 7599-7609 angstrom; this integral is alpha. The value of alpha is 2840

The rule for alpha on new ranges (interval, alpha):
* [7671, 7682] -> 3036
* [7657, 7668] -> 2969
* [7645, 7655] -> 2723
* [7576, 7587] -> 3084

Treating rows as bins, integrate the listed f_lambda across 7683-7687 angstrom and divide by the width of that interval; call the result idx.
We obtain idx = 274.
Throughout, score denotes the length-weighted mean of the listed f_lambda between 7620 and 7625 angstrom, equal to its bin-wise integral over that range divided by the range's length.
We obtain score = 280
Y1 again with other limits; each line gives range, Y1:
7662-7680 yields 1.998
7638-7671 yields 1.997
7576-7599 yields 2.006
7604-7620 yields 1.993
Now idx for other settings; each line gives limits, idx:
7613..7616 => 282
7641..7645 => 285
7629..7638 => 284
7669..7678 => 279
